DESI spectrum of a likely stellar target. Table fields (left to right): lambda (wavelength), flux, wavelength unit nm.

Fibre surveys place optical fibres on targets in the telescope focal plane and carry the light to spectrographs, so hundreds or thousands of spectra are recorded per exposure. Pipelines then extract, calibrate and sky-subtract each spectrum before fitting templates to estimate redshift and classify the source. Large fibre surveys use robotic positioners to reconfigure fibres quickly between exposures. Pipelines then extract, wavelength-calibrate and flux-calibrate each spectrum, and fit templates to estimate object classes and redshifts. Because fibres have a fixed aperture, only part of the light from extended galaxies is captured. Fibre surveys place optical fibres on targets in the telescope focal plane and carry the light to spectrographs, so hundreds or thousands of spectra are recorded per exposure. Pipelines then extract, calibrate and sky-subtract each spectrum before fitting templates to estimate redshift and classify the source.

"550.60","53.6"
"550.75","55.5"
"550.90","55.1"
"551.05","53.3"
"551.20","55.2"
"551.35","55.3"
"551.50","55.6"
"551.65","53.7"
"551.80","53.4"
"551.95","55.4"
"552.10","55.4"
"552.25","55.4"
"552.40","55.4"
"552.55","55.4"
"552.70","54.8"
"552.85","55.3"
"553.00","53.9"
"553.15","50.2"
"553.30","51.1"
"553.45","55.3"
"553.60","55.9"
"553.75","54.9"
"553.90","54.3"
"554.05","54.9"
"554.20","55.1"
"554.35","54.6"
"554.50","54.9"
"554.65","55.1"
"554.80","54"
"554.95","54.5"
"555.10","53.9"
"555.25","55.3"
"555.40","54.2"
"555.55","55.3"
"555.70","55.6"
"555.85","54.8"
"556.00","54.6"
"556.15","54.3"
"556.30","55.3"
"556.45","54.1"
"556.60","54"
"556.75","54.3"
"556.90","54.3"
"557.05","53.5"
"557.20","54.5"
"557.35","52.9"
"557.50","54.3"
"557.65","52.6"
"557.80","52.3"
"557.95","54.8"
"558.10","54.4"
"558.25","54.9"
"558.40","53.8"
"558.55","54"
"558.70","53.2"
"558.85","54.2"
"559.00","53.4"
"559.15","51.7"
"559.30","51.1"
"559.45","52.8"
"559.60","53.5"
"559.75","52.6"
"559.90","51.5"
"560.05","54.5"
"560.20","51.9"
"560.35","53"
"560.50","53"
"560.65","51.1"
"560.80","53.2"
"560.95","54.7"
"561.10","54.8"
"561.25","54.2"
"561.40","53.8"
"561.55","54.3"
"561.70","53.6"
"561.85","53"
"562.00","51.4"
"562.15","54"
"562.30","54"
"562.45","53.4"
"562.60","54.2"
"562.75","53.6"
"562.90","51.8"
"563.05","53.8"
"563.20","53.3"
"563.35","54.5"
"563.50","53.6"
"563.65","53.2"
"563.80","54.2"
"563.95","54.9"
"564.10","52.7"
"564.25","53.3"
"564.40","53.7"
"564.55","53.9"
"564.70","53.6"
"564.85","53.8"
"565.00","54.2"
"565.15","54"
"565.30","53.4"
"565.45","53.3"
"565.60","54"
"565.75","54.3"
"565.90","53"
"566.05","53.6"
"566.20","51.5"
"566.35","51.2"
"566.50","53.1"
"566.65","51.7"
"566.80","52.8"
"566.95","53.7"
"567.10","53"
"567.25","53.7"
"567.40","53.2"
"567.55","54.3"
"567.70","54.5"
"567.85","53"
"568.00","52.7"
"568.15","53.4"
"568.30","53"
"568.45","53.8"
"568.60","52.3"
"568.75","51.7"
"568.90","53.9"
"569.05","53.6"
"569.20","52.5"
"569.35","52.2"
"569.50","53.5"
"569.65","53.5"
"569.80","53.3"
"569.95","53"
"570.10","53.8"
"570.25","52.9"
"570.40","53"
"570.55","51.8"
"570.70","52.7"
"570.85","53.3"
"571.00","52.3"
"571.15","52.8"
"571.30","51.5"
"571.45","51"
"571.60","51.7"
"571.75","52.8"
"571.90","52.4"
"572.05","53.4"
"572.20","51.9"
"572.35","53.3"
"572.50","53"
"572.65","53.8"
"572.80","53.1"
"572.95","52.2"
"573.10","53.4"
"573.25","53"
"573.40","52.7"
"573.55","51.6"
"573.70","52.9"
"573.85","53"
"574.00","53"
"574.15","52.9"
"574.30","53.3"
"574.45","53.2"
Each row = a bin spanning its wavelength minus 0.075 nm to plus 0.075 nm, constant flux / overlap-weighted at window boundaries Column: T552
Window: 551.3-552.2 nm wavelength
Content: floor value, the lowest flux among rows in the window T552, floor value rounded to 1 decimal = 53.4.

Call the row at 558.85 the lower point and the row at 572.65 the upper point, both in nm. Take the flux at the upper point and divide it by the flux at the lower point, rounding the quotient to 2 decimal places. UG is 0.99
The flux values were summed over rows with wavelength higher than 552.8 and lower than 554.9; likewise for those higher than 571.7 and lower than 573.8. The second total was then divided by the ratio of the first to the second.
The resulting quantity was 720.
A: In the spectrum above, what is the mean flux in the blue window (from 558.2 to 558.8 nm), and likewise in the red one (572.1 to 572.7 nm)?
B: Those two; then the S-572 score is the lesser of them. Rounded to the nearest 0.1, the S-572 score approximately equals 53.0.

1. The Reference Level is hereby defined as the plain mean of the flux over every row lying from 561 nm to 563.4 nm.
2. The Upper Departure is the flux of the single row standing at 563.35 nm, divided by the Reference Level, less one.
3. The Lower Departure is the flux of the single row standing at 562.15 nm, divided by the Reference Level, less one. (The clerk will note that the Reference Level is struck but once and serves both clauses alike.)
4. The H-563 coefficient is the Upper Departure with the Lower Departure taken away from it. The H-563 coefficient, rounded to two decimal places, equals 0.01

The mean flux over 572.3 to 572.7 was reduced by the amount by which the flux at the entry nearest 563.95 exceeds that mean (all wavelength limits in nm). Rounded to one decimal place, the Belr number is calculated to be 51.8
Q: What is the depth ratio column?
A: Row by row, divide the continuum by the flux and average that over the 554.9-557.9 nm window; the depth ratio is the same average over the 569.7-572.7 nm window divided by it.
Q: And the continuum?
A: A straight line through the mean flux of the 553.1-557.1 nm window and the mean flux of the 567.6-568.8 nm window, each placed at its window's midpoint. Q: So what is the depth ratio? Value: 1.00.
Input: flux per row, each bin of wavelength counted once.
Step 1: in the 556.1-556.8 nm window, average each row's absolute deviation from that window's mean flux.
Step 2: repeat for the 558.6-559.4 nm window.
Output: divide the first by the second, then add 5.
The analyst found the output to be 5.3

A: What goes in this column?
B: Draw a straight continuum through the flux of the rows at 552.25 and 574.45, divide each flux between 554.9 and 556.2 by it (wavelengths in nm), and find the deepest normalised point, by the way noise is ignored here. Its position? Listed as 555.10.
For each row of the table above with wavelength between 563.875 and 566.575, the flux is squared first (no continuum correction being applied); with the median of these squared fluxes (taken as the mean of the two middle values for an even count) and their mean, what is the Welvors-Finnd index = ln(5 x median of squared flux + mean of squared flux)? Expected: 9.75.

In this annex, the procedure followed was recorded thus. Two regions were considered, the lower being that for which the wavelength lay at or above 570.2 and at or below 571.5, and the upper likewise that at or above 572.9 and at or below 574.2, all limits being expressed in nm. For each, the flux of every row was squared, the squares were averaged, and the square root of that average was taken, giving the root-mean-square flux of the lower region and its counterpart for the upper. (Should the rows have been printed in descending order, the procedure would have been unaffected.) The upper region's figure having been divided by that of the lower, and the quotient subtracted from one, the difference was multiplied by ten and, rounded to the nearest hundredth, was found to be -0.07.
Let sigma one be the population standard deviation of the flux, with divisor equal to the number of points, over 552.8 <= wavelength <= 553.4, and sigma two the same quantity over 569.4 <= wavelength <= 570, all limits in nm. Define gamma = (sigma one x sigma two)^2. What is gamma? 0.18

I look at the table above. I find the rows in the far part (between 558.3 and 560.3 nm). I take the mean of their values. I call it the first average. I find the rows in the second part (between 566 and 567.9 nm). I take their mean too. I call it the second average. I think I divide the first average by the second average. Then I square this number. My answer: 1.00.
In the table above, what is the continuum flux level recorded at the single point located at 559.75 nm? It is 52.6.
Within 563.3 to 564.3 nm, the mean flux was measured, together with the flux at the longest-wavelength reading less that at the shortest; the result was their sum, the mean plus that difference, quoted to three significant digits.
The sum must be 52.6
